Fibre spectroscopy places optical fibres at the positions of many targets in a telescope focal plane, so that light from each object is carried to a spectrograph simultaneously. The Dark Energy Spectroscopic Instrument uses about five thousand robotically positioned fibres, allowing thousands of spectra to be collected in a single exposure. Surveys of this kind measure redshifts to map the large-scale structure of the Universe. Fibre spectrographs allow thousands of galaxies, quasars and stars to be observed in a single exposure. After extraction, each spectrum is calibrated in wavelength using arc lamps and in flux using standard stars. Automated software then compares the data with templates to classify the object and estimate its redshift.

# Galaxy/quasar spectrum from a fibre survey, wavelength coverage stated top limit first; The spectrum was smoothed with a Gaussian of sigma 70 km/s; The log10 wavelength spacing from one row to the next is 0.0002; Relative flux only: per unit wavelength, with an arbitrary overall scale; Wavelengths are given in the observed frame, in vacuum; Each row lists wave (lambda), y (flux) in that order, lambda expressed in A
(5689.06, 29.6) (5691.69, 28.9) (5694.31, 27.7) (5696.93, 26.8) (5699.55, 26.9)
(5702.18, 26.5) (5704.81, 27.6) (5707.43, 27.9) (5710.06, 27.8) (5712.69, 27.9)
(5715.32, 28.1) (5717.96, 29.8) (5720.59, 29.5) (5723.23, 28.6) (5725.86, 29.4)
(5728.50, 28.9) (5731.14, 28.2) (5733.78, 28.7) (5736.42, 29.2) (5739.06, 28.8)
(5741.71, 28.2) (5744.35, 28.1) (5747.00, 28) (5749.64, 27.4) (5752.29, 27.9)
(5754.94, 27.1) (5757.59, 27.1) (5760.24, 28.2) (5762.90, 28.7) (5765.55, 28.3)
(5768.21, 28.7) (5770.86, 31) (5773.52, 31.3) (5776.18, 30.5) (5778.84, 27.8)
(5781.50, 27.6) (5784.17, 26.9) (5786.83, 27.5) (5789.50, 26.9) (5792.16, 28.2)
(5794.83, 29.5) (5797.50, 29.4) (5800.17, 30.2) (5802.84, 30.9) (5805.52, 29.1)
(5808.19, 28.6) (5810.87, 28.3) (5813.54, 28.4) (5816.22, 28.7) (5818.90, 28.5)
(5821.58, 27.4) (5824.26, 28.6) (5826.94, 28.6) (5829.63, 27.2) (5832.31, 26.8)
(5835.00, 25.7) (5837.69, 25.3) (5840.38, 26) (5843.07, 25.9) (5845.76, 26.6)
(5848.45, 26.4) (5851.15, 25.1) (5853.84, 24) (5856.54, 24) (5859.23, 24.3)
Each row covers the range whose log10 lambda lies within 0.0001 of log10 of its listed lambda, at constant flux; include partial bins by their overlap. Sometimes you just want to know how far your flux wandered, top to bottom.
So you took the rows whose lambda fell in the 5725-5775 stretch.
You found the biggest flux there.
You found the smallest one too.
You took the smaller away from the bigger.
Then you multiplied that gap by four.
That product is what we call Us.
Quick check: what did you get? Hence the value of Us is 17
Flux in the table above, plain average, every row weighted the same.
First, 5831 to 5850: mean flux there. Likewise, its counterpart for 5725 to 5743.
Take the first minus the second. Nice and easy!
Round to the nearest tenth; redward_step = -2.7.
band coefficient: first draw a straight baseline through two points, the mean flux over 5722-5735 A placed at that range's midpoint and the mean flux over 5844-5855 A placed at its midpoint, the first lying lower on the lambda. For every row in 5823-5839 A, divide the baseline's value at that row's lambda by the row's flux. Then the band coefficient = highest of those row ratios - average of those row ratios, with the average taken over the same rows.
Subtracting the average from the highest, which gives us 0.057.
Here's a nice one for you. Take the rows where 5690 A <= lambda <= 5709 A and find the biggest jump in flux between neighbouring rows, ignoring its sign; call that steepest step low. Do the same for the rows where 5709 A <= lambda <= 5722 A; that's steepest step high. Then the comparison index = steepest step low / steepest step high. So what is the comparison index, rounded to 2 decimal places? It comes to 0.71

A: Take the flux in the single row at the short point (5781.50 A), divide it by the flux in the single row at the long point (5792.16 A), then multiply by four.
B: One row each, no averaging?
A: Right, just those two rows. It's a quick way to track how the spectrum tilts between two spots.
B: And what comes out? 3.9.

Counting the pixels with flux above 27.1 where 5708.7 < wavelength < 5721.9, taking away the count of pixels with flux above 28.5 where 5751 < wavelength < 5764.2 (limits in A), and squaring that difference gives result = 16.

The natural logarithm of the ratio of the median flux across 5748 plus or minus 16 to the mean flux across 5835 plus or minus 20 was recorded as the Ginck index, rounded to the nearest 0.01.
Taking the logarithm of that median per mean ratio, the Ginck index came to 0.05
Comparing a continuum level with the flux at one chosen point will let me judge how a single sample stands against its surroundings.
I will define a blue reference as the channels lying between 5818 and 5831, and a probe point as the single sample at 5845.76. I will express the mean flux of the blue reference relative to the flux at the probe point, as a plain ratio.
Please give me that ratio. 1.05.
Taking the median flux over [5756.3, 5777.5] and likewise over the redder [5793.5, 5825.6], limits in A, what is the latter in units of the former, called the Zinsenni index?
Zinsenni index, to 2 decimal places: 1.00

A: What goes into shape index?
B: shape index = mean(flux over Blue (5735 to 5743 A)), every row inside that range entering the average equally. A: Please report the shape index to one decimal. 28.7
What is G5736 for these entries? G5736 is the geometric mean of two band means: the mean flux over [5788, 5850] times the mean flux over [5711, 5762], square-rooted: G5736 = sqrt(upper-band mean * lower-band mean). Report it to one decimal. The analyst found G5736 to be 28.1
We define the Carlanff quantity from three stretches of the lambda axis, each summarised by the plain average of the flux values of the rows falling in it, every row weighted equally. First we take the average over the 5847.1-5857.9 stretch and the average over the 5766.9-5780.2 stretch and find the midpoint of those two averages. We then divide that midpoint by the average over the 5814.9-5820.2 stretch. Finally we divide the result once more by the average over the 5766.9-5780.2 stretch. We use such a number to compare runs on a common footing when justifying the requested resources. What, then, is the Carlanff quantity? 0.032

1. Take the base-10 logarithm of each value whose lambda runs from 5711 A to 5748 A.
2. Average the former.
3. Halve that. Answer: 0.729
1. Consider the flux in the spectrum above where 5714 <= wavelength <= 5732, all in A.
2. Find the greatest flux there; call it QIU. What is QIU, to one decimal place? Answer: 29.8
